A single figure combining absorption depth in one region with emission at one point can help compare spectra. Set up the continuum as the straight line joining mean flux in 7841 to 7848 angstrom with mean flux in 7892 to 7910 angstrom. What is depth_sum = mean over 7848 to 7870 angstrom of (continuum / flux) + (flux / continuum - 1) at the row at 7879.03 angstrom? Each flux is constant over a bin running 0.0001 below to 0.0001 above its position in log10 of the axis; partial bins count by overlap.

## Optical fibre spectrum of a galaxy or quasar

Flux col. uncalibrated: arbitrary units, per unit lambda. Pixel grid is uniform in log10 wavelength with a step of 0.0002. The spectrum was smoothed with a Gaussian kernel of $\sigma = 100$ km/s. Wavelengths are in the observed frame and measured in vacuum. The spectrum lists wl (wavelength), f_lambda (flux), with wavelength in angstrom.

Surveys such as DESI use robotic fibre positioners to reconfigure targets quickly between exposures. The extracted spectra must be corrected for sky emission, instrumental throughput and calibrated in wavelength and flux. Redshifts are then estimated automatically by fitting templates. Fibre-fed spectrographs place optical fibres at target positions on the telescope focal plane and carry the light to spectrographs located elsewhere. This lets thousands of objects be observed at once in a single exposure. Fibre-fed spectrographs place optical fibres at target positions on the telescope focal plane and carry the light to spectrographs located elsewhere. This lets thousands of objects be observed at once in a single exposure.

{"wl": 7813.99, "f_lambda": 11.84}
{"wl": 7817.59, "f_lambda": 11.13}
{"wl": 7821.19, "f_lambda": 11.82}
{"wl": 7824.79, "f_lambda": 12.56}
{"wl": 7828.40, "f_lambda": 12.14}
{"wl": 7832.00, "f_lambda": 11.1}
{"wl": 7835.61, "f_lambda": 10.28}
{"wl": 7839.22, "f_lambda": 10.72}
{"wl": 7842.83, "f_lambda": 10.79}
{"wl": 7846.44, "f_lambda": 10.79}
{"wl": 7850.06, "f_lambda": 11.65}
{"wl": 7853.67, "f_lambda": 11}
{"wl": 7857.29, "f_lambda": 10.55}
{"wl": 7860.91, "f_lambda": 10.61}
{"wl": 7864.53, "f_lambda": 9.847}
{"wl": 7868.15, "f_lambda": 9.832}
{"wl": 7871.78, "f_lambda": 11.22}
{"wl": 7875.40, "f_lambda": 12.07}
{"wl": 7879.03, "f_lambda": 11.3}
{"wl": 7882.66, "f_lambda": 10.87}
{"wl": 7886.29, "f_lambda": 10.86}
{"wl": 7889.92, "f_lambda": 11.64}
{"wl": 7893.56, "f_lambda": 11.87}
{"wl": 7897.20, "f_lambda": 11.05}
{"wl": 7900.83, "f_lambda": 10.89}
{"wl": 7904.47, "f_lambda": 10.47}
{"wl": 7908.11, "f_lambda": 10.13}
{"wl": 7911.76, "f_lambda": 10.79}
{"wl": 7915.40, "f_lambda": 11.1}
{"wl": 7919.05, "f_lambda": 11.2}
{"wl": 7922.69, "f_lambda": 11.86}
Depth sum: 1.07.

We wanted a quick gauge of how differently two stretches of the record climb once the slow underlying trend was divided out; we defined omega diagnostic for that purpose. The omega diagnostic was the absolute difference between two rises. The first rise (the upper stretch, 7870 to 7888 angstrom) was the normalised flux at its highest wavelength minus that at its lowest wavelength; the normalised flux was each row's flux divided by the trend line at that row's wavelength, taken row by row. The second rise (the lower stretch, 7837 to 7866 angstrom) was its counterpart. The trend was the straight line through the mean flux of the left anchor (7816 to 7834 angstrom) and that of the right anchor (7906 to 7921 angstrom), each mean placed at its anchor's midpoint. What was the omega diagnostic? 0.04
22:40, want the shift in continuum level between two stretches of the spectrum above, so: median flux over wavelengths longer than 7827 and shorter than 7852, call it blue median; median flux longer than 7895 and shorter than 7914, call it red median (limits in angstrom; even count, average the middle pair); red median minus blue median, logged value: 0.00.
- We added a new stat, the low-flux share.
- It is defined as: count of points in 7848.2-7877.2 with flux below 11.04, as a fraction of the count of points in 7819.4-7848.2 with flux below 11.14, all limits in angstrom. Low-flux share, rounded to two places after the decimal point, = 1.00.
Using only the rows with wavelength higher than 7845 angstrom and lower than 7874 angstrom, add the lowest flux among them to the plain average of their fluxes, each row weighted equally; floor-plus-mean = 20.5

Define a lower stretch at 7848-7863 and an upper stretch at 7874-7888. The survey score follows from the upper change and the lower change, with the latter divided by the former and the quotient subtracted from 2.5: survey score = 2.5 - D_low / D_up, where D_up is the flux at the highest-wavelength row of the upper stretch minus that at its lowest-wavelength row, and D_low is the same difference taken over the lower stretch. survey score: 1.6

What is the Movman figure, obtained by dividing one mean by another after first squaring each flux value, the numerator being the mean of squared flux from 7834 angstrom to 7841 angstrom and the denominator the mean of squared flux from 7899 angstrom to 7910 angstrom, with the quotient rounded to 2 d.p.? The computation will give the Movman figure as 1.00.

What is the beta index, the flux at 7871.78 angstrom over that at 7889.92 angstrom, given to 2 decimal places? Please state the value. 0.96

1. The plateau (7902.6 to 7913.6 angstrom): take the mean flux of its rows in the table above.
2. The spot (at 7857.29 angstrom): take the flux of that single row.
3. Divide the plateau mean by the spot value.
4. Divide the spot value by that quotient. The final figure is 10.6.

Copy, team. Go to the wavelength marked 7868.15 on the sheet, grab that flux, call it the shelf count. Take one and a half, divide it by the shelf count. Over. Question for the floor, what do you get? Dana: 0.153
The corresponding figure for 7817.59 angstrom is 0.135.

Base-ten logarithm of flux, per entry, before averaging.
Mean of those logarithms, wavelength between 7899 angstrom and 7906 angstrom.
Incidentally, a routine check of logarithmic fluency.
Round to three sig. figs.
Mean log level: 1.03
